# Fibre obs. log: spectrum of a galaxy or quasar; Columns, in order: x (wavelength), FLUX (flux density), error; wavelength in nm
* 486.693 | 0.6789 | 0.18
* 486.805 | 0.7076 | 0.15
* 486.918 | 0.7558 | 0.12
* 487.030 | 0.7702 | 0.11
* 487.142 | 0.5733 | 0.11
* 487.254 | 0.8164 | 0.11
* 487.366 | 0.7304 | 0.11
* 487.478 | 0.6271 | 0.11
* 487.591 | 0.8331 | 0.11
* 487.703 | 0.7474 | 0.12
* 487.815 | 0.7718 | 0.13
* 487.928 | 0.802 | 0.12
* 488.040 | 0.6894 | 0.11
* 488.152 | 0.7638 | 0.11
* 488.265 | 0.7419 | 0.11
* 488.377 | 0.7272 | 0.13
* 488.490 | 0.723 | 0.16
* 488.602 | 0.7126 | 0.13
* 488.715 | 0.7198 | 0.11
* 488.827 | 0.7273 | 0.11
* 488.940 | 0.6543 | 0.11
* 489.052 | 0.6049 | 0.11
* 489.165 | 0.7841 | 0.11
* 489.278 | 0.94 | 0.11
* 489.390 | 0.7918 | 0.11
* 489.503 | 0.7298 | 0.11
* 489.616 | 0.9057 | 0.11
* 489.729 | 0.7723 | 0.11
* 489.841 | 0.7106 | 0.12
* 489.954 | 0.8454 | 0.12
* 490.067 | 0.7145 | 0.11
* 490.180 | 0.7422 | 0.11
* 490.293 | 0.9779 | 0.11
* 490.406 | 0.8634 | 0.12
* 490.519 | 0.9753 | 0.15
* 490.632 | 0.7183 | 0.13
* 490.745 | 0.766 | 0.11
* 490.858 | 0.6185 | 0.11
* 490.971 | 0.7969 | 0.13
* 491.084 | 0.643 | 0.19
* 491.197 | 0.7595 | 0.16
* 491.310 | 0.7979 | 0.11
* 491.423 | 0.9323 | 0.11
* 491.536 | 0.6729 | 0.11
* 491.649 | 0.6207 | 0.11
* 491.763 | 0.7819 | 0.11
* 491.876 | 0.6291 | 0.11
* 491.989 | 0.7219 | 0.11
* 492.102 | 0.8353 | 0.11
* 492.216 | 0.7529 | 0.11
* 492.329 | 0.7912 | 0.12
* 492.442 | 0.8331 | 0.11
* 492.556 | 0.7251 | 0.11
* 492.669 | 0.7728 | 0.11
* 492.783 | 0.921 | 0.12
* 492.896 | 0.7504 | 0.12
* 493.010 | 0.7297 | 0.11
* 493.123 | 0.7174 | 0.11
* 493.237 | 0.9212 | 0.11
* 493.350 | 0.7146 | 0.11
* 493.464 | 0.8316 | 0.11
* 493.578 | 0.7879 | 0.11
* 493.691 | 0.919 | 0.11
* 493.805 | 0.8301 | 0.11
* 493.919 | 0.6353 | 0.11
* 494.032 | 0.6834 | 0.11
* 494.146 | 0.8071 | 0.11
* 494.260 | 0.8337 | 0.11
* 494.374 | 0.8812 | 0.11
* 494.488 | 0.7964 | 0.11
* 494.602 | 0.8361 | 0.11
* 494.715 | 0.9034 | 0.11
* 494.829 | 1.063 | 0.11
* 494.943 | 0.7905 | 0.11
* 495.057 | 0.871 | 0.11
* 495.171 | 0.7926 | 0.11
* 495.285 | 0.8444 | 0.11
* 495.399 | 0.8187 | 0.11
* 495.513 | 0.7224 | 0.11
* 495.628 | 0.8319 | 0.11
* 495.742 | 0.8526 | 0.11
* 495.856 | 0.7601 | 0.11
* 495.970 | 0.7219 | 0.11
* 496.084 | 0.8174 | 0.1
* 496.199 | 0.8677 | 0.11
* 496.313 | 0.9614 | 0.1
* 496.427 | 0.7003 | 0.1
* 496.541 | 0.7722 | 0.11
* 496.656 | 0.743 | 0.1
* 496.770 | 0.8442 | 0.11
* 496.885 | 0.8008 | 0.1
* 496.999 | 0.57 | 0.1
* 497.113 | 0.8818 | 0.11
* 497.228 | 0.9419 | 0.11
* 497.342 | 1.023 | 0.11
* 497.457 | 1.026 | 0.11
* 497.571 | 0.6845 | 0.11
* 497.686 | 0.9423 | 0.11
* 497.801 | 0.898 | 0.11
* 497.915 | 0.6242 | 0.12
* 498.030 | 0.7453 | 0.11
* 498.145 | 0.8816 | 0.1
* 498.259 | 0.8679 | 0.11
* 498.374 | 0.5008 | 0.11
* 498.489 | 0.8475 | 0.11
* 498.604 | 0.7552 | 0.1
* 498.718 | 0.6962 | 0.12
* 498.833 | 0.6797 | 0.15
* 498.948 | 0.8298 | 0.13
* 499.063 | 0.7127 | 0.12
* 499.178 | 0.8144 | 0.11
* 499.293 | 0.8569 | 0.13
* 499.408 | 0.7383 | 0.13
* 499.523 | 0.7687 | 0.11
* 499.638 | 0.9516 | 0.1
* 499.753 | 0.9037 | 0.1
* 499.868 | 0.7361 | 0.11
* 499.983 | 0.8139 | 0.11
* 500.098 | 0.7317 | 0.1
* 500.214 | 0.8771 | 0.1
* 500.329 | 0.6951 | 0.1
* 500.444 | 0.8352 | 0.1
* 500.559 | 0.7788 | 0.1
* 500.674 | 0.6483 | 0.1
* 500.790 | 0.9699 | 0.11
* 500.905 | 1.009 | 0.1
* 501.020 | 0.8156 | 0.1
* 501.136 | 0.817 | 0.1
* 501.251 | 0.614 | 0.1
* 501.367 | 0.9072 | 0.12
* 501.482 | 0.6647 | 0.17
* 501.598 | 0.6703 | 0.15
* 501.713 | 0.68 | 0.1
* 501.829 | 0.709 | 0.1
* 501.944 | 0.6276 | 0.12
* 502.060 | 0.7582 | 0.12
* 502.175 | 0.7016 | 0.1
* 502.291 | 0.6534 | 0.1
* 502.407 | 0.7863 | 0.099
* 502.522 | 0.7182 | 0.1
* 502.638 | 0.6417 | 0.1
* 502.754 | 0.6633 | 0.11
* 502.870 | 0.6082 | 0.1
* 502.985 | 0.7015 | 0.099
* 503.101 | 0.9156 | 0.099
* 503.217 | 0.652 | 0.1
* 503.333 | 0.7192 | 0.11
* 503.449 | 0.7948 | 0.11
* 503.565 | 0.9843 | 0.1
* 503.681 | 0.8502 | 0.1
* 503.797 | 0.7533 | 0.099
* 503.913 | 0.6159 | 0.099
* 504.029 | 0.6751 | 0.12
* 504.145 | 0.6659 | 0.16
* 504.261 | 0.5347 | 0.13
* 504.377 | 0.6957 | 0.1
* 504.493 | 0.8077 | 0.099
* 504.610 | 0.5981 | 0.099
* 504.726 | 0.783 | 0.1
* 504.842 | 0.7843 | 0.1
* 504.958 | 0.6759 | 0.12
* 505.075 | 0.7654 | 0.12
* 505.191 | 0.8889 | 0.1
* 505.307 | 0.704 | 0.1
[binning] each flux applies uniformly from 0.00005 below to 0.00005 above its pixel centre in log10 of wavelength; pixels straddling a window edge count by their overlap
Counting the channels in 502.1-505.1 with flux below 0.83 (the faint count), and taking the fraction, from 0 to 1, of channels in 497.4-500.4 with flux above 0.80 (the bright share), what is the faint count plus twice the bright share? 24.0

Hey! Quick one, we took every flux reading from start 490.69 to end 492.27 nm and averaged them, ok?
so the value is 0.74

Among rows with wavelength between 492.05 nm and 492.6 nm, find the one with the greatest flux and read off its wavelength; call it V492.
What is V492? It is 492.102 nm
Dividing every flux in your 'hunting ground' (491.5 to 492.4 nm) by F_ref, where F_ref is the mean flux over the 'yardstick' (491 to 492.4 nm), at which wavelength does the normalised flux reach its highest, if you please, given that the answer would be 492.102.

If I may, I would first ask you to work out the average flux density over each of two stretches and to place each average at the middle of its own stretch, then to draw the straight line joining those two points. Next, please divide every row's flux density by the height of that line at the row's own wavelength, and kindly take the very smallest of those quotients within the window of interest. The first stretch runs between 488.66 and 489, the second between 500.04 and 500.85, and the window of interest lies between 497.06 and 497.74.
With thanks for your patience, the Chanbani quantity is 0.89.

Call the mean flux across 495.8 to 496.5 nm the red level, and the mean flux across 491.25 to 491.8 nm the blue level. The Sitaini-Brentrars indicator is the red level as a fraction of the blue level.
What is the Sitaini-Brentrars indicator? 1.06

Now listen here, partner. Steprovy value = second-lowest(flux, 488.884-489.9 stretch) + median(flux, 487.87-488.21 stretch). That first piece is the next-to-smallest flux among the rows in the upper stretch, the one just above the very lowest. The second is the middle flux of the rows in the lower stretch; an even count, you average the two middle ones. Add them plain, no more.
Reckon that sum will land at 1.42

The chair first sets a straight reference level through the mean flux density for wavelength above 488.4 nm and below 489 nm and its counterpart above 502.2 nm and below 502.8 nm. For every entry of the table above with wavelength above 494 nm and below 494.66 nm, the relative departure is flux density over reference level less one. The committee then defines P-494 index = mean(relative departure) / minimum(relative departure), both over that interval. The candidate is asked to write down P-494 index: -6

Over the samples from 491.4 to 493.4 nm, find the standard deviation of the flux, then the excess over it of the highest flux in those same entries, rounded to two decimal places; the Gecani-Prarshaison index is 0.84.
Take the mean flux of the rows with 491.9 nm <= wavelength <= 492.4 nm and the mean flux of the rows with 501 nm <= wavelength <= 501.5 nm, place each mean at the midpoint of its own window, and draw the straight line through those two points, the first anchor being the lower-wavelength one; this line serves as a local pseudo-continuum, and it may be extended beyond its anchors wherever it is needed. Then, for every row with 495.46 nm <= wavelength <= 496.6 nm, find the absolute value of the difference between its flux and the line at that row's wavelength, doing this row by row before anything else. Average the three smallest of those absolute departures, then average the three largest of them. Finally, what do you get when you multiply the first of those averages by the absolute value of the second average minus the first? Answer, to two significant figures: 0.0021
